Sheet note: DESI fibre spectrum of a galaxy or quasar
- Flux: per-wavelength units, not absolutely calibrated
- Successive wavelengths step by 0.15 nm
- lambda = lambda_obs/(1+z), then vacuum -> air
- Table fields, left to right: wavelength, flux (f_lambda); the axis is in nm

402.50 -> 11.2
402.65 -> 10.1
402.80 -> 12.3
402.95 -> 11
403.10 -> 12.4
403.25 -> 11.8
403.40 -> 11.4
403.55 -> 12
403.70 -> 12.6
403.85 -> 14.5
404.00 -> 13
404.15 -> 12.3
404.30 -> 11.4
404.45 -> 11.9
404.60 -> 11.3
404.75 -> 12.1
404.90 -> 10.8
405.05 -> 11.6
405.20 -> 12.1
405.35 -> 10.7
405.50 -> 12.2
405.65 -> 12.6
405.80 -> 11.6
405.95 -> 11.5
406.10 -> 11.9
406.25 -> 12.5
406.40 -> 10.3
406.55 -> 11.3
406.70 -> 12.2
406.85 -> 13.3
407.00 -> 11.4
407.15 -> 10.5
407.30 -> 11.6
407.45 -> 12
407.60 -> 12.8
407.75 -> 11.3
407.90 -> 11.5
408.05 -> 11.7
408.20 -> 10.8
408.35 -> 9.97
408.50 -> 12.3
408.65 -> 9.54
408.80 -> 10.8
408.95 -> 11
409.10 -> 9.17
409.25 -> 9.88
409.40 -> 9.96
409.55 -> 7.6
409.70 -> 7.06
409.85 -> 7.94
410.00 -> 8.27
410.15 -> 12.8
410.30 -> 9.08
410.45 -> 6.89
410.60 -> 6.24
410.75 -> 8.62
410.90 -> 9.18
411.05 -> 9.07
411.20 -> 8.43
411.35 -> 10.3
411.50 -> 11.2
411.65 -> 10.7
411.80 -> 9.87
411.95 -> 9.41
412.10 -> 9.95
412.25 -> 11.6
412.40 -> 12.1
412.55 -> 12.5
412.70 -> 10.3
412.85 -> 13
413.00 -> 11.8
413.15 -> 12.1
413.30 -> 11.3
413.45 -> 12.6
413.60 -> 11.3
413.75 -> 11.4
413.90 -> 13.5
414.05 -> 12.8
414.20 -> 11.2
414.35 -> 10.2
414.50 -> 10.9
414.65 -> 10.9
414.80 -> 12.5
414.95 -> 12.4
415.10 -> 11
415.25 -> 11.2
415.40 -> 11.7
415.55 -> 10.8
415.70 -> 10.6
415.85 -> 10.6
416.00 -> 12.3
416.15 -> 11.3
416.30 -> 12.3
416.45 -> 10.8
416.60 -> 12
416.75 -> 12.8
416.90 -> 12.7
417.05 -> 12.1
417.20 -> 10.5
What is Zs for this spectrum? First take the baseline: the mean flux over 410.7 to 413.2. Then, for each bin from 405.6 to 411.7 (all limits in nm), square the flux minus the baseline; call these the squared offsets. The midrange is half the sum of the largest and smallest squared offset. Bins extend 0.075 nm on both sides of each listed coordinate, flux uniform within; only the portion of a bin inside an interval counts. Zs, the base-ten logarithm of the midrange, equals 0.98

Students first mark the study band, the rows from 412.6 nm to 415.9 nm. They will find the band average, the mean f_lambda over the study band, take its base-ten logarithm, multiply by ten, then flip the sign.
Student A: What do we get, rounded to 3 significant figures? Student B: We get -10.6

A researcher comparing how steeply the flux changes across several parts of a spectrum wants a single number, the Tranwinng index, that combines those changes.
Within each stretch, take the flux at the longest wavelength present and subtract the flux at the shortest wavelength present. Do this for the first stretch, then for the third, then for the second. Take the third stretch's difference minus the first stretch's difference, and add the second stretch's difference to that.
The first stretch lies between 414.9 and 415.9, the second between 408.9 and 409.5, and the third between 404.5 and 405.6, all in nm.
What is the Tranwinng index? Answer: 2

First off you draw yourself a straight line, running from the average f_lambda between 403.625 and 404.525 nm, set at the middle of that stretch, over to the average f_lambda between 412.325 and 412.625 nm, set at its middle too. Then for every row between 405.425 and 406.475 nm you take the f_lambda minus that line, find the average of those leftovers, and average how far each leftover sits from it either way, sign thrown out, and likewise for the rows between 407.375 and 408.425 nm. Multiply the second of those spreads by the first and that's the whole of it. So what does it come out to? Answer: 0.36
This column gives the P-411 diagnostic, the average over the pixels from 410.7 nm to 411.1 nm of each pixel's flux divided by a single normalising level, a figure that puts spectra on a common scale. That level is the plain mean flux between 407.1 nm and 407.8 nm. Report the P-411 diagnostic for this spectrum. 0.77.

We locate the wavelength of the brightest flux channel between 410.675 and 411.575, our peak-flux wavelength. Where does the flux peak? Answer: 411.50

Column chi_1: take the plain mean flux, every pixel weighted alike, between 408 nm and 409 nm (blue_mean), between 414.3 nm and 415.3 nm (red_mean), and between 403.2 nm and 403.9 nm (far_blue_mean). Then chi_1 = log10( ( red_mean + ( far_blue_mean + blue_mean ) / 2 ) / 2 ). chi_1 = 1.06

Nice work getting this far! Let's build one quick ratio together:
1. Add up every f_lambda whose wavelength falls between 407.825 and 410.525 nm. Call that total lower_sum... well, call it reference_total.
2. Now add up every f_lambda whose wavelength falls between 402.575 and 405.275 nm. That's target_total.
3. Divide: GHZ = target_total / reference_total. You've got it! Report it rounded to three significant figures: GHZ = 1.22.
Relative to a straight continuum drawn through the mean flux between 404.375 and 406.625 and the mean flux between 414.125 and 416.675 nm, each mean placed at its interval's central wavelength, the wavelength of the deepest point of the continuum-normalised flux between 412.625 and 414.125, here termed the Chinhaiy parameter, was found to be 412.70 nm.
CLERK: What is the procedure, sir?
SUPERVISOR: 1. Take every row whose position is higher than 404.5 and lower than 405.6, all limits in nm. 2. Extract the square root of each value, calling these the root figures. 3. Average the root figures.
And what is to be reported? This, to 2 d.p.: 3.40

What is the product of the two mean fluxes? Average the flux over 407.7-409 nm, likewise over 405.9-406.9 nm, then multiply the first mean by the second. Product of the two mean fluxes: 130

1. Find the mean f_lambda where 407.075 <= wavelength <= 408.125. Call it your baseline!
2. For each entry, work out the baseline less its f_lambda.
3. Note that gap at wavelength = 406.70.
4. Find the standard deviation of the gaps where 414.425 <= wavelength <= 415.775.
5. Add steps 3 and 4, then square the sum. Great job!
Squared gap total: 0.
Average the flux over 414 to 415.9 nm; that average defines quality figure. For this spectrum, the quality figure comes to 11.3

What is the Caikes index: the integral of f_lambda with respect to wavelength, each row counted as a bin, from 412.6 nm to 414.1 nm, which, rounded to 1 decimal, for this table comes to 18.0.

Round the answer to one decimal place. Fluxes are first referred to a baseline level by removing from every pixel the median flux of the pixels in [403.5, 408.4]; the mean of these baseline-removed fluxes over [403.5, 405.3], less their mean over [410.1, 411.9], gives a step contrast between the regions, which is 2.8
